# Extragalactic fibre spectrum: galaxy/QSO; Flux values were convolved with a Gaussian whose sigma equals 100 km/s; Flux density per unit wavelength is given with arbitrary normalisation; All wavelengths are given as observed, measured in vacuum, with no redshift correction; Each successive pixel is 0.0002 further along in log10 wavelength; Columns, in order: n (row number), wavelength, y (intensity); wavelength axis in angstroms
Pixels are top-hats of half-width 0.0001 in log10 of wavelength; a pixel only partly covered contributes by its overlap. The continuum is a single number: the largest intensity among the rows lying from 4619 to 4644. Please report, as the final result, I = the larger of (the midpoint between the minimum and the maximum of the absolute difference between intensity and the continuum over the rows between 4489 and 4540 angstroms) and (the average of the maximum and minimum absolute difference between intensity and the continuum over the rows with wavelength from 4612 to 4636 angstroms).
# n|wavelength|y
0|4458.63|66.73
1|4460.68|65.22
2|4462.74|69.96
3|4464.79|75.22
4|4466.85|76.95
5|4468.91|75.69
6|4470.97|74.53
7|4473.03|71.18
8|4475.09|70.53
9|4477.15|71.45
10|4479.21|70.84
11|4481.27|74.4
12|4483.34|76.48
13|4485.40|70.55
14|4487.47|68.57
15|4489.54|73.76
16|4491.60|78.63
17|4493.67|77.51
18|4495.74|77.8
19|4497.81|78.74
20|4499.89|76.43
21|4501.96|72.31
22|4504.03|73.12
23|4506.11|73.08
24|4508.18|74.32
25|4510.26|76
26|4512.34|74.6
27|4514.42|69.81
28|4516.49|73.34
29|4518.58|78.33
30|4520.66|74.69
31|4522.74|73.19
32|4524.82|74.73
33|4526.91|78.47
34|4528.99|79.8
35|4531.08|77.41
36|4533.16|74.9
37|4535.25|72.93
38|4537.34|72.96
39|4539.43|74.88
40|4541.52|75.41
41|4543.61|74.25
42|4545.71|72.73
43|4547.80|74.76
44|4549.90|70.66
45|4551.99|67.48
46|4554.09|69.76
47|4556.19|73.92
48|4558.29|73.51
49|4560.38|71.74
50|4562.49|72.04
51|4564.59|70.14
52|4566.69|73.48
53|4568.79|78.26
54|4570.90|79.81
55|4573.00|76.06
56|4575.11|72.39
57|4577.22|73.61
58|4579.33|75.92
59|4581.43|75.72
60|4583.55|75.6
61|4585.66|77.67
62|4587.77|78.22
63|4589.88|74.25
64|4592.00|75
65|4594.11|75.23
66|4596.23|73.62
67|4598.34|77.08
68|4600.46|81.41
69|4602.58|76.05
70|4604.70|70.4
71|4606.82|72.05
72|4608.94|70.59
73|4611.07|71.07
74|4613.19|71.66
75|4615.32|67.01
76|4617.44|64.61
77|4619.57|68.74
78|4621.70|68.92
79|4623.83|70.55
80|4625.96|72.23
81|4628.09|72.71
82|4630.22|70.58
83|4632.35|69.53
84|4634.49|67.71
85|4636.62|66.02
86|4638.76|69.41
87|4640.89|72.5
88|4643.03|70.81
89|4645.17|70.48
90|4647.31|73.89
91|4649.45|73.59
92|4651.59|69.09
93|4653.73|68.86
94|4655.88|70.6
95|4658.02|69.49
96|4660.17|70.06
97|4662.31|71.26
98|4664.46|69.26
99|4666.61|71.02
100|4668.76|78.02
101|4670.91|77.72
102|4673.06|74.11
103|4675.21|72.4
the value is 4.05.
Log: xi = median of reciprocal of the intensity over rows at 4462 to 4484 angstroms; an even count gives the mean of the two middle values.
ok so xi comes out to 0.0134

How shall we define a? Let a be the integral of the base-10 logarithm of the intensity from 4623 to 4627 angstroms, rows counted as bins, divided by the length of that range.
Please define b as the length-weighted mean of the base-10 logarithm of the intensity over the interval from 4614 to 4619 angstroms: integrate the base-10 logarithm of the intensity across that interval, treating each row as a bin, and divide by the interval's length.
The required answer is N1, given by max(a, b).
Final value 1.85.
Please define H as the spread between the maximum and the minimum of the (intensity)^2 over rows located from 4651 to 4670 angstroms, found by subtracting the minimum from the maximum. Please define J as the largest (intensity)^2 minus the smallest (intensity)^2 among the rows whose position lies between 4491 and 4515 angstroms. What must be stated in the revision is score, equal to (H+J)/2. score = 1336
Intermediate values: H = 1345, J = 1327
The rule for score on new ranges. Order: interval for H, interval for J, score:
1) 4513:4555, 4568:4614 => 1743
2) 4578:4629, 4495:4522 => 1890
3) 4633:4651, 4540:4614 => 1588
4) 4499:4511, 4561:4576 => 1031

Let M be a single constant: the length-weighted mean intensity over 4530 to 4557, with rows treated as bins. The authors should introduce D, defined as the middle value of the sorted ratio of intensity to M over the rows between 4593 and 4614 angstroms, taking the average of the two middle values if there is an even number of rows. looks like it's 0.99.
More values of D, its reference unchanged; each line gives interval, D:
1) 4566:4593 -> 1.03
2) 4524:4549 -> 1.02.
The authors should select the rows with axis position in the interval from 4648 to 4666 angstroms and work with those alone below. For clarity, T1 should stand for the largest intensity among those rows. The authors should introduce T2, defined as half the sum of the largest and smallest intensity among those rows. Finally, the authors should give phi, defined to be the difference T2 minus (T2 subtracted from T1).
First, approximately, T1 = 73.59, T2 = 71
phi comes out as 68.9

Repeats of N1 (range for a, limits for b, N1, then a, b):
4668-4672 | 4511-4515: 1.89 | 1.89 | 1.860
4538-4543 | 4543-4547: 1.88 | 1.88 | 1.865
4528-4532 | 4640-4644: 1.89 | 1.89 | 1.854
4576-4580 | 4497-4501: 1.89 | 1.87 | 1.886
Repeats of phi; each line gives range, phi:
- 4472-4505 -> 68.6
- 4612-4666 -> 64.6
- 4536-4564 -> 67.5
